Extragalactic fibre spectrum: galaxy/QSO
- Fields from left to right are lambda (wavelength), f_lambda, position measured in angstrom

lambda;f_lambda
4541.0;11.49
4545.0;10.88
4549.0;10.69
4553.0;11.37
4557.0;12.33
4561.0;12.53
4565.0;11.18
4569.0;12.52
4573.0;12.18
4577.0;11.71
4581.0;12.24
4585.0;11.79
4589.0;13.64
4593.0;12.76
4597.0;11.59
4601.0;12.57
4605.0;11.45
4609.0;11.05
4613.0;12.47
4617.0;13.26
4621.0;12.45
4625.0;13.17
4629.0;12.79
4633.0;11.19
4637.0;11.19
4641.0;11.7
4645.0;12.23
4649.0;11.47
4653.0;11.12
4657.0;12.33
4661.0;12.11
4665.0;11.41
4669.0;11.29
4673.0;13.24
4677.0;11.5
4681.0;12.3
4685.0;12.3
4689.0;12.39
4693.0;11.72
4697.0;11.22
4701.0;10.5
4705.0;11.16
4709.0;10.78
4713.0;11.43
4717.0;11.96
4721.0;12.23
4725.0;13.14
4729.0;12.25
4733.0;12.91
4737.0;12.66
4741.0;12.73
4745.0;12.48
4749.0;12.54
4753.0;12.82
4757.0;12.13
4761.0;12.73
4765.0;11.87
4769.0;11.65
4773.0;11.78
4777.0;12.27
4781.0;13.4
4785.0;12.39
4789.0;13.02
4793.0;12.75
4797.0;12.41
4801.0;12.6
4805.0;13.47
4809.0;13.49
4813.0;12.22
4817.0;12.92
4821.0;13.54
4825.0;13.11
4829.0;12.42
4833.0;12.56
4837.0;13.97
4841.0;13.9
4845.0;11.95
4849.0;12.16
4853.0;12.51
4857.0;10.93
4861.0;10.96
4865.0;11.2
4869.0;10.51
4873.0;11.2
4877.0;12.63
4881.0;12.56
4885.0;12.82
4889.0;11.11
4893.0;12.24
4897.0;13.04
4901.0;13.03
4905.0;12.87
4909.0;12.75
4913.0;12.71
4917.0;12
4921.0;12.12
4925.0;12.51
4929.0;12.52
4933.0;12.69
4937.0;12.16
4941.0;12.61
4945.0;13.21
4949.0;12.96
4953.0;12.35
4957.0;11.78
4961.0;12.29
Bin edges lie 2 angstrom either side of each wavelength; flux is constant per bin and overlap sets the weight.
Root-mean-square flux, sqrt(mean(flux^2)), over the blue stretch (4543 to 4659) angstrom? 12.0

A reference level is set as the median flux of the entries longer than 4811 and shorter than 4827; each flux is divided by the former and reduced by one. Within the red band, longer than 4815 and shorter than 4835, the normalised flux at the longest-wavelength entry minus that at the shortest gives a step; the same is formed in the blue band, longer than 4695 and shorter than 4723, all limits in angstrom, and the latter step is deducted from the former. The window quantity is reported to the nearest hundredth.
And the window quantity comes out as -0.11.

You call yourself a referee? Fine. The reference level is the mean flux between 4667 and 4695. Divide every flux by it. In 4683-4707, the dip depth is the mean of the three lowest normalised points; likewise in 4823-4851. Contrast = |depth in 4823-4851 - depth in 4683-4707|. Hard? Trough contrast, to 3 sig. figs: 0.101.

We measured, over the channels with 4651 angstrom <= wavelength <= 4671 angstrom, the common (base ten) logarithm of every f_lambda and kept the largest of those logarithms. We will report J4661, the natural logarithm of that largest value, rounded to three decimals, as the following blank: 0.087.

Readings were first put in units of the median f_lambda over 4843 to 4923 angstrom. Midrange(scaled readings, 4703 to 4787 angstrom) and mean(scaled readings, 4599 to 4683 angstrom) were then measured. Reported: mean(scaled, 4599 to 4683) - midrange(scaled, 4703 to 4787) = -0.01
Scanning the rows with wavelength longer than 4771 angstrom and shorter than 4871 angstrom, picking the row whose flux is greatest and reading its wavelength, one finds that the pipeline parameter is 4837.0 angstrom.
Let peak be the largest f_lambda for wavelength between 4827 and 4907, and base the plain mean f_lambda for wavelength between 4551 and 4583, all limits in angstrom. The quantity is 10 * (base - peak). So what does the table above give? -19.6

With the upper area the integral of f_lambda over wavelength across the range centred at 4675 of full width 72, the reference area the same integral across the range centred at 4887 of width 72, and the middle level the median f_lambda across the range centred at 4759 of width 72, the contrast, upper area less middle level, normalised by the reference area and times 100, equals 95.6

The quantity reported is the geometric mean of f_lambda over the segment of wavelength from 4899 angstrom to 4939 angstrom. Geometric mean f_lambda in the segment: 12.5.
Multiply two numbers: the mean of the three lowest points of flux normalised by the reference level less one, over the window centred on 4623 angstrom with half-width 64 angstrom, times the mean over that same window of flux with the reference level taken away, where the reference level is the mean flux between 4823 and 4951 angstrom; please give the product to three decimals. 0.029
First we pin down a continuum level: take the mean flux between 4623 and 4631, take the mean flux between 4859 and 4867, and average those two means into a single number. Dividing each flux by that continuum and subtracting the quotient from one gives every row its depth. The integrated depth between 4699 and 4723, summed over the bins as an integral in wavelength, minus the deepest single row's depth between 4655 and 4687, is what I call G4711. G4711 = 1.3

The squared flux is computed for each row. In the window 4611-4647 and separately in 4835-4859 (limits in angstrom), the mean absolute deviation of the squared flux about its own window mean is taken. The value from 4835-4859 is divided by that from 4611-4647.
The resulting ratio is 1.6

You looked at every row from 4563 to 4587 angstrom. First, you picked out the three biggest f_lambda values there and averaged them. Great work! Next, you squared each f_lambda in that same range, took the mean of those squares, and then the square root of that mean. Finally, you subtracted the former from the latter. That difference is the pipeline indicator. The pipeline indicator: -0.37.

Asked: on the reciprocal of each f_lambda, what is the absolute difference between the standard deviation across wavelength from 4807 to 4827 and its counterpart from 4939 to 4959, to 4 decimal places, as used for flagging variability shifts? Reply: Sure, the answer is 0.0003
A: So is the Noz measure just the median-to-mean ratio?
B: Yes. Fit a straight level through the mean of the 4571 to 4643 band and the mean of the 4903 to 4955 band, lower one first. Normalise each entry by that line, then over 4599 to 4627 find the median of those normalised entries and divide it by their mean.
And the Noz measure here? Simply 1.01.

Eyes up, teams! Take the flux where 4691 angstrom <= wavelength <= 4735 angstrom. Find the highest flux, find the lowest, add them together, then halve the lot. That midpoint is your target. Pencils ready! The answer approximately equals 11.82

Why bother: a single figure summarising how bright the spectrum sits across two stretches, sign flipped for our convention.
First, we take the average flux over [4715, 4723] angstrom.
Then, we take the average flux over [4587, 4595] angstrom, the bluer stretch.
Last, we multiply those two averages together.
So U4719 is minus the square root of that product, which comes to -12.6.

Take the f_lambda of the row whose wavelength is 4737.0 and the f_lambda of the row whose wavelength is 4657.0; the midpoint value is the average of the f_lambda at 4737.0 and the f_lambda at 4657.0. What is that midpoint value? 12.5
